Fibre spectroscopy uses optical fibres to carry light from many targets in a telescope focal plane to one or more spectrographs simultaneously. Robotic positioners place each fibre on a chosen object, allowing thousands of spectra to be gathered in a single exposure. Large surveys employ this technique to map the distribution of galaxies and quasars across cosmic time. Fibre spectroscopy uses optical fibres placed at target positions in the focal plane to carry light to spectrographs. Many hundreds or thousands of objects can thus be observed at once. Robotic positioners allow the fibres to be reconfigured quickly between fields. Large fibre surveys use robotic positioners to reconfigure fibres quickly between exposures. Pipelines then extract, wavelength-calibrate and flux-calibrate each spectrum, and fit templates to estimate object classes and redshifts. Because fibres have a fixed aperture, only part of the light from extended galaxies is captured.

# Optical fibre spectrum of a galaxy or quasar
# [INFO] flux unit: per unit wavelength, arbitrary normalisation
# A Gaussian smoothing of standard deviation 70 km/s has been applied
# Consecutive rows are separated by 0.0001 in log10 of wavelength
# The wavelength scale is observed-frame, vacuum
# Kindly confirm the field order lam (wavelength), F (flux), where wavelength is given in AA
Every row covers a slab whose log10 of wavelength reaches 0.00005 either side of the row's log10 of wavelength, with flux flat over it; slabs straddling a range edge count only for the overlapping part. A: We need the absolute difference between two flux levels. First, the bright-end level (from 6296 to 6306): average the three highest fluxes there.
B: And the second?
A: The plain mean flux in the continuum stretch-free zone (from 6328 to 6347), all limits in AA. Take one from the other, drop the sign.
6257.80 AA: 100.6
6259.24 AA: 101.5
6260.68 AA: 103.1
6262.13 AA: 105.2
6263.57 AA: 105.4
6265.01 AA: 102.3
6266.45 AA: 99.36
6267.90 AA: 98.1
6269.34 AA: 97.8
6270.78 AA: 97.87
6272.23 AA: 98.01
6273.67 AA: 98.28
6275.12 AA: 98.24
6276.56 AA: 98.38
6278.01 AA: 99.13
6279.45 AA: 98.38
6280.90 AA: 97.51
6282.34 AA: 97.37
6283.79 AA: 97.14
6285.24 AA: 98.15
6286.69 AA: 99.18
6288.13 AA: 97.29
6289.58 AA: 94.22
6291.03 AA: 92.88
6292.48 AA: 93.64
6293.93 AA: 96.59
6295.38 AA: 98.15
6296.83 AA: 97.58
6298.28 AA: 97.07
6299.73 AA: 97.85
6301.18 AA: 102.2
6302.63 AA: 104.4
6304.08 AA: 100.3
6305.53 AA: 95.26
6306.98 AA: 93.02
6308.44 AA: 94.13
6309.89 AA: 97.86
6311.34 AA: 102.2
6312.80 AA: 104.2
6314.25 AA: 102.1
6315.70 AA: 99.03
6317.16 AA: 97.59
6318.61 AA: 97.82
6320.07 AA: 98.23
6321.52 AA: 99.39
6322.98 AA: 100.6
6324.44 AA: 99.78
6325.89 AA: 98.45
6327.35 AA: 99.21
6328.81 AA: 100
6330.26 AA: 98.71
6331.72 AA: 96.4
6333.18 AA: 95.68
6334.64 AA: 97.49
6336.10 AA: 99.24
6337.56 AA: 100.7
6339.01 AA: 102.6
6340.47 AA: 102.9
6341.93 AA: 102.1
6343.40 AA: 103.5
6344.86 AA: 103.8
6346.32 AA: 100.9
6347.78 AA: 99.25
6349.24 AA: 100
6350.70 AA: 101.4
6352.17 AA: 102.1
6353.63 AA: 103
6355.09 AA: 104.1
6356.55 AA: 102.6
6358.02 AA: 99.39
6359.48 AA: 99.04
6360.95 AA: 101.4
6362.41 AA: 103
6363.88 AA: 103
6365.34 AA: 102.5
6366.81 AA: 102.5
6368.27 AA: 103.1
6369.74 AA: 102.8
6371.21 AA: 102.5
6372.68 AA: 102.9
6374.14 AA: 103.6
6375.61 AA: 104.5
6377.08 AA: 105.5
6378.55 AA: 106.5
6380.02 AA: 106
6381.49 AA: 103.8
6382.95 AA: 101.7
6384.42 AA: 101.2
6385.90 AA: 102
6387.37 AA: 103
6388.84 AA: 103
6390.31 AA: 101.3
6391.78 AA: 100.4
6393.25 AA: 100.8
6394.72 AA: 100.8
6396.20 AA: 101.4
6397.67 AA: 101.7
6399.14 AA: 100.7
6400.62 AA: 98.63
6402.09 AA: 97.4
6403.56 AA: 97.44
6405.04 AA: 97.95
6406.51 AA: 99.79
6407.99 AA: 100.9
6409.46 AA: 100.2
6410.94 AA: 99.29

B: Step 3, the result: 2.0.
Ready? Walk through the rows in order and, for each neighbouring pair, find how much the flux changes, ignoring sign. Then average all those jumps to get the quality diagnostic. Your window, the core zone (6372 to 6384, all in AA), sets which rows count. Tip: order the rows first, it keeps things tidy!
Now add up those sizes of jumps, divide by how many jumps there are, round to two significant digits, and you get 1.2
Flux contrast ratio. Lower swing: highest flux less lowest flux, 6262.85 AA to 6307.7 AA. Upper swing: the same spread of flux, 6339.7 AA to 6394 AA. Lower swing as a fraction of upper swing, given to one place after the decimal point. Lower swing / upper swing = 1.7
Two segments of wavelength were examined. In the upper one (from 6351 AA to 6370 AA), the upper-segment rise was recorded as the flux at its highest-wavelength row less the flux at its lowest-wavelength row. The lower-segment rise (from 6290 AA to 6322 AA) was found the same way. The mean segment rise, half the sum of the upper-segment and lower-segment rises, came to 3.6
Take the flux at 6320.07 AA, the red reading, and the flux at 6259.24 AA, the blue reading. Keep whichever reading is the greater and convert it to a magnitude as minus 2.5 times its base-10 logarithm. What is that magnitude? -5.02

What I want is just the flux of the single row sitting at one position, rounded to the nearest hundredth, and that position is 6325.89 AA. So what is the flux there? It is 98.45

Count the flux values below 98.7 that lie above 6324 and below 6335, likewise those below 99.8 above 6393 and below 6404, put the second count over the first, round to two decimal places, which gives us 0.75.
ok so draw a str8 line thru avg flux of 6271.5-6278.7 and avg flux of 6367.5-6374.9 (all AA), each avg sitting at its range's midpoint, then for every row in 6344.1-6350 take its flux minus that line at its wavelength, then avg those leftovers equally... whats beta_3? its -1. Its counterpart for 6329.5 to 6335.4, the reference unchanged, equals -4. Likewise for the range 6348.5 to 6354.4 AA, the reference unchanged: 0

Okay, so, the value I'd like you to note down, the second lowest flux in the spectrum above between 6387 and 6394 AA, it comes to 100.8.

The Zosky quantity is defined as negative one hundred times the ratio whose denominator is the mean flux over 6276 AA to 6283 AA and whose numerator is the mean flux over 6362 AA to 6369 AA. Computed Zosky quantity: -105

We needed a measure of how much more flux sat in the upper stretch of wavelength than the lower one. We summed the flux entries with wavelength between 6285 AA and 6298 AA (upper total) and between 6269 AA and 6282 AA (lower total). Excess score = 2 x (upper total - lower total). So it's -32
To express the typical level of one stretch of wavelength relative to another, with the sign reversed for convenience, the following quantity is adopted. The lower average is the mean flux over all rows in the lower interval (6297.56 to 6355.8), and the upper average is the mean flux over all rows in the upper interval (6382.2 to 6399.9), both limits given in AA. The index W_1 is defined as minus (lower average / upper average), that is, -0.98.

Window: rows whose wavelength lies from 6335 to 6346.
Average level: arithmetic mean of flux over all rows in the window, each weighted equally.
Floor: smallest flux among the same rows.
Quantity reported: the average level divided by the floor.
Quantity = 1.03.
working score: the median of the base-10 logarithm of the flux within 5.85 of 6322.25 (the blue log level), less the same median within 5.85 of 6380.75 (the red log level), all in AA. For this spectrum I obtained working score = -0.0228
